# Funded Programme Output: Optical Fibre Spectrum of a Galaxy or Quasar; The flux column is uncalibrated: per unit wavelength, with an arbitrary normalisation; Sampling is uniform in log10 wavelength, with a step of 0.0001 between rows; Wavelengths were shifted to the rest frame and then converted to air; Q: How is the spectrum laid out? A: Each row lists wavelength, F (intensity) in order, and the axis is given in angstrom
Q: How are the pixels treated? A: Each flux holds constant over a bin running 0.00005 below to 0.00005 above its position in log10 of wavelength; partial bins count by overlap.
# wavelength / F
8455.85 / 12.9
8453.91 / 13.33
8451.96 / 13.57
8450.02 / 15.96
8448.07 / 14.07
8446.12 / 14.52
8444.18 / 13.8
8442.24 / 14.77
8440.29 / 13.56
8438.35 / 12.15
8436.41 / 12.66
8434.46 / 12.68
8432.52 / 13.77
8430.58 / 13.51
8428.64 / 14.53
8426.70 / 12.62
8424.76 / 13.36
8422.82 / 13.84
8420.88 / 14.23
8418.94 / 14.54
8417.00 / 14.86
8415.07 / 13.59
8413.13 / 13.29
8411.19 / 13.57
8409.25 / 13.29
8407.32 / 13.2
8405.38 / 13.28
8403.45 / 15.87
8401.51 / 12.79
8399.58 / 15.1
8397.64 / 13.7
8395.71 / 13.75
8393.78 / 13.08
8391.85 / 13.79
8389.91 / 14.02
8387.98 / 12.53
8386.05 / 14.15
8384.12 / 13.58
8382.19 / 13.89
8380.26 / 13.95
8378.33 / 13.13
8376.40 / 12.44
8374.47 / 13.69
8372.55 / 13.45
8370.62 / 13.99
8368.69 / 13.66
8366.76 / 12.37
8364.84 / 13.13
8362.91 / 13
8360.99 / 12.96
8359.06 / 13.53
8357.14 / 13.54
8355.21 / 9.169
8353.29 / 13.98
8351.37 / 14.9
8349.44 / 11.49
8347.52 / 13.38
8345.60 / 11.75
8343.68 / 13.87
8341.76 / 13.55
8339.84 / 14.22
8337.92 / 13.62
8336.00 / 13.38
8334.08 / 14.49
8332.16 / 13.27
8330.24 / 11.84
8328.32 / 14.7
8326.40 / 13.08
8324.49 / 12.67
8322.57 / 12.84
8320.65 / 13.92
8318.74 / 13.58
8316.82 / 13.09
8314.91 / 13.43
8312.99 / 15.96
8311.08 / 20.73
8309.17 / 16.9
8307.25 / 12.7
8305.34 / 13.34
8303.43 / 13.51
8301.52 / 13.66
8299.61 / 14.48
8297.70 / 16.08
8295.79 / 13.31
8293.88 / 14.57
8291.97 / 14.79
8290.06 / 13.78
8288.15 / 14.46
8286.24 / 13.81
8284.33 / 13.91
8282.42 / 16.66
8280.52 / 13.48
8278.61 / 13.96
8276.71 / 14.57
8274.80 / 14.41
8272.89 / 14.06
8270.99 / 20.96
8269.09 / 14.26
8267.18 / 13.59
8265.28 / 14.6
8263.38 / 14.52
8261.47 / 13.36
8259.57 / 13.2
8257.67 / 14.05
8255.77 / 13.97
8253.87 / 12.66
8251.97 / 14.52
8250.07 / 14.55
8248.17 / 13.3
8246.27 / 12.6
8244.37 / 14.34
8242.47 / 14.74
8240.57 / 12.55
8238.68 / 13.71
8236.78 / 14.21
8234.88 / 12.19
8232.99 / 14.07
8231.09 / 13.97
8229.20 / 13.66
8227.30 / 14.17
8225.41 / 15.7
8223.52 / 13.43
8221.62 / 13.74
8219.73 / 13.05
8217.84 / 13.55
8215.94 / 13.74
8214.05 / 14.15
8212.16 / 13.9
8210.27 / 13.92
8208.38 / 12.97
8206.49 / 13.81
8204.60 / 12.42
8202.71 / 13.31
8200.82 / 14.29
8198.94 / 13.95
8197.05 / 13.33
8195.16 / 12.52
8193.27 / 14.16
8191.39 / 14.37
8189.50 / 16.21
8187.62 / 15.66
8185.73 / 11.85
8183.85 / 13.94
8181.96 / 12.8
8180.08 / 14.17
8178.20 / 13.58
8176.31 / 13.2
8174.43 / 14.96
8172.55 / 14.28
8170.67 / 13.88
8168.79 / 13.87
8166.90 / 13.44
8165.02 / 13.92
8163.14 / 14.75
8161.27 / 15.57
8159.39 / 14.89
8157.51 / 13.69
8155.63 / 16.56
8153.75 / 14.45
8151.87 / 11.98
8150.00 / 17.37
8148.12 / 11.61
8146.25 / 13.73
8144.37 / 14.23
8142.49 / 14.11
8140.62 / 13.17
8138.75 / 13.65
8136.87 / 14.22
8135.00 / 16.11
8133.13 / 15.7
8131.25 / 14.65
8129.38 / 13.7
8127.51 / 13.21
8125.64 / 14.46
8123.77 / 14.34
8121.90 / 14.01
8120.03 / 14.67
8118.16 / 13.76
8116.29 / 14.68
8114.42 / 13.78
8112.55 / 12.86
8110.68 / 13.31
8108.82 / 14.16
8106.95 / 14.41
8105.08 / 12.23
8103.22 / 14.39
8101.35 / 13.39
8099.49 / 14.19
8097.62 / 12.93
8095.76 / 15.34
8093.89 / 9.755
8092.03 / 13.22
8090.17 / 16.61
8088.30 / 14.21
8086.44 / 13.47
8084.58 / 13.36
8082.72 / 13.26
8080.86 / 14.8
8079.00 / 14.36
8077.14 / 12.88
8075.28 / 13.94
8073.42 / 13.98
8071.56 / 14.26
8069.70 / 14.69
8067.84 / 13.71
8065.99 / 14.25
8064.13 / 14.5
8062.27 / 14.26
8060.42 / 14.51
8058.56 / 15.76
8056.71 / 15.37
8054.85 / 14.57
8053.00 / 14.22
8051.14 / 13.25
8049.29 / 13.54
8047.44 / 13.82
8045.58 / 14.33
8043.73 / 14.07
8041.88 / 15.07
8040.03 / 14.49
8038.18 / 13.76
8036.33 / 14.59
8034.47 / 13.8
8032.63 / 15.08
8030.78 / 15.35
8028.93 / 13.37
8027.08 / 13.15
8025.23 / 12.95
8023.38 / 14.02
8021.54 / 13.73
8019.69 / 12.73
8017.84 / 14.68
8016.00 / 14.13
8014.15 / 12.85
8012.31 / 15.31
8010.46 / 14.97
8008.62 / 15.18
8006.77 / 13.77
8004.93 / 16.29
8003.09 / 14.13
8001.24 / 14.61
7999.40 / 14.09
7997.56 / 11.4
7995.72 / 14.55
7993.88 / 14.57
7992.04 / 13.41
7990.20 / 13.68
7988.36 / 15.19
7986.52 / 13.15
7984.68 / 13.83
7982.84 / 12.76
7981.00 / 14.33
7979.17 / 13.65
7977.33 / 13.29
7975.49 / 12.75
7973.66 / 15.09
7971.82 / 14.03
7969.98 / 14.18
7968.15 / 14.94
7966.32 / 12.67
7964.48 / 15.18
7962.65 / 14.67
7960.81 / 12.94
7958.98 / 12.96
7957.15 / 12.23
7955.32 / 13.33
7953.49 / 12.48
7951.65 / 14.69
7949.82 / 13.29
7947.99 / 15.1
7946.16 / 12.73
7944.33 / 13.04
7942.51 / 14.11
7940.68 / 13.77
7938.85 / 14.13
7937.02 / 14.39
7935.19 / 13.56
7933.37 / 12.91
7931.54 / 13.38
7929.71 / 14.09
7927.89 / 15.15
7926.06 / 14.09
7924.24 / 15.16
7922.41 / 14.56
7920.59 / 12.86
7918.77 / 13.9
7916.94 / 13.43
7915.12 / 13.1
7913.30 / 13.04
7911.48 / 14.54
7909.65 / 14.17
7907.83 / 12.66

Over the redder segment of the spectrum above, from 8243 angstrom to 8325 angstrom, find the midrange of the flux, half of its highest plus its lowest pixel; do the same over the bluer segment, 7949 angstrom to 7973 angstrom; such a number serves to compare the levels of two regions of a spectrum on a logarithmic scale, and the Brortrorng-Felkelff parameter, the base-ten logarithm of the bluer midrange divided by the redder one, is -0.088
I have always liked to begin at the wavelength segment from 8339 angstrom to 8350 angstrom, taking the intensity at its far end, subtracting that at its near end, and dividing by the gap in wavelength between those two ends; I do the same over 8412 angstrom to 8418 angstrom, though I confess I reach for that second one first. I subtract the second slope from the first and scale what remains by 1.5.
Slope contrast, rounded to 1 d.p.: -1.0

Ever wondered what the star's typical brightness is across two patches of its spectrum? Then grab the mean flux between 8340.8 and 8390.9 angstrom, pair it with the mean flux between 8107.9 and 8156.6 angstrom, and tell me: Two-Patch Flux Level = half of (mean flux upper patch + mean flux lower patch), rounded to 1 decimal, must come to 13.7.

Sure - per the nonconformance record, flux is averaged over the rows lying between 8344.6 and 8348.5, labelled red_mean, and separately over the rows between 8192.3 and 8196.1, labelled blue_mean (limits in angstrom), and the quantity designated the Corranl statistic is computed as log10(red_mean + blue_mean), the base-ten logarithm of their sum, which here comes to 1.41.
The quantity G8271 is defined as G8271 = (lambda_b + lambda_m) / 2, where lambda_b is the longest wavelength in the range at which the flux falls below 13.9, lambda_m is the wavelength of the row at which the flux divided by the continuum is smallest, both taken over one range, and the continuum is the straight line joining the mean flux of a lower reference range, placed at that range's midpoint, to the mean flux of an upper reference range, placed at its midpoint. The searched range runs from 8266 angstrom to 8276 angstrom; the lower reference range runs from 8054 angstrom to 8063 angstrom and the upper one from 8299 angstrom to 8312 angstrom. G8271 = 8267.2 angstrom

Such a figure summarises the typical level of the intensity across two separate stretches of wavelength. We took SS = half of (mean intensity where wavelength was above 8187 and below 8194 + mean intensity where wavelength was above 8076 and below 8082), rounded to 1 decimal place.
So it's 14.6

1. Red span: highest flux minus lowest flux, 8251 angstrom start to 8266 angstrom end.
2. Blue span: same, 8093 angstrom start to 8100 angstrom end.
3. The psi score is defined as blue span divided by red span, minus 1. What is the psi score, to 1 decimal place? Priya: 1.9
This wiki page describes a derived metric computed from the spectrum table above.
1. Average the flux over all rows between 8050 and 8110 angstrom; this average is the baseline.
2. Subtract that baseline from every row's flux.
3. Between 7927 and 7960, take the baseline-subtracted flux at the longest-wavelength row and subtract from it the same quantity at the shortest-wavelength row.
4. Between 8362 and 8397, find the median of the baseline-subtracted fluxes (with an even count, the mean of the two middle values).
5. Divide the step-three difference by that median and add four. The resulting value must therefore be 10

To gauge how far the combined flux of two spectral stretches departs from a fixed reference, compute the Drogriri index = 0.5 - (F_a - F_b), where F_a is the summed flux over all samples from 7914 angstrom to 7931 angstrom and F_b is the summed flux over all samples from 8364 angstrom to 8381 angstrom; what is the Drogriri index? -6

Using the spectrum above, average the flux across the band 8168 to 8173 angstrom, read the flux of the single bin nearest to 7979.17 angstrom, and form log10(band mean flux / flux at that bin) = 0.011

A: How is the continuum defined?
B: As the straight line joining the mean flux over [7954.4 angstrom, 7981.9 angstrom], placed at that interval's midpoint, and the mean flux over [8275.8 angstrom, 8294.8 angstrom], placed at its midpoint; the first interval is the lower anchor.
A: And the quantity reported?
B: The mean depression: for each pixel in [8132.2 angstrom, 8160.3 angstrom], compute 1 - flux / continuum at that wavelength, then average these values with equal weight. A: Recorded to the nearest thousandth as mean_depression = -0.018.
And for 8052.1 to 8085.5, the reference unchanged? -0.022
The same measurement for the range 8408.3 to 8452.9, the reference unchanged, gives 0.063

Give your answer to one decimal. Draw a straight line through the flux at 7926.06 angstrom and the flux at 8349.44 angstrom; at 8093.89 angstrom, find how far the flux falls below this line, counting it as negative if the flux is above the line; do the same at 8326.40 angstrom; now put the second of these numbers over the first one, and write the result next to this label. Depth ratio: -0.4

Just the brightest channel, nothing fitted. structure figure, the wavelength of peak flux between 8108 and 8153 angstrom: 8150.00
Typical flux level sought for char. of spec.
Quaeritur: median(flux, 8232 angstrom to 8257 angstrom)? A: 14.0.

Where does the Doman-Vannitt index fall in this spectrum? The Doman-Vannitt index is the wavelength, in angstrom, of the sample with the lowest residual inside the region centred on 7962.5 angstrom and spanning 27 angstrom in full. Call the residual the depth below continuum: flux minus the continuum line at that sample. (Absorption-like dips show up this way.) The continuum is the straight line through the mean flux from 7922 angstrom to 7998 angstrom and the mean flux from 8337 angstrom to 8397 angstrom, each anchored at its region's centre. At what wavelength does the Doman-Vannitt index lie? 7957.15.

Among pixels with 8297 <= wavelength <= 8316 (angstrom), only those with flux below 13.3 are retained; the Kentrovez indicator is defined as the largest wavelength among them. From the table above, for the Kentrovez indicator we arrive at 8307.25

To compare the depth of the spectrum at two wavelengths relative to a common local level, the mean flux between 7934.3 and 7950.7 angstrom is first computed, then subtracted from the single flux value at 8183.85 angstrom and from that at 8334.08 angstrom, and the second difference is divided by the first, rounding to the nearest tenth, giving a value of 4.7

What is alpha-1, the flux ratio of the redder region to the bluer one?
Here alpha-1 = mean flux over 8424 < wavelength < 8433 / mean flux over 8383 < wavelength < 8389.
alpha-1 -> 1.01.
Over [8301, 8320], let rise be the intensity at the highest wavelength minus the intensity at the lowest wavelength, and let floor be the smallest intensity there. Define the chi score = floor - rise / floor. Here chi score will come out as 12.7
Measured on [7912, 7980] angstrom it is 12.2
